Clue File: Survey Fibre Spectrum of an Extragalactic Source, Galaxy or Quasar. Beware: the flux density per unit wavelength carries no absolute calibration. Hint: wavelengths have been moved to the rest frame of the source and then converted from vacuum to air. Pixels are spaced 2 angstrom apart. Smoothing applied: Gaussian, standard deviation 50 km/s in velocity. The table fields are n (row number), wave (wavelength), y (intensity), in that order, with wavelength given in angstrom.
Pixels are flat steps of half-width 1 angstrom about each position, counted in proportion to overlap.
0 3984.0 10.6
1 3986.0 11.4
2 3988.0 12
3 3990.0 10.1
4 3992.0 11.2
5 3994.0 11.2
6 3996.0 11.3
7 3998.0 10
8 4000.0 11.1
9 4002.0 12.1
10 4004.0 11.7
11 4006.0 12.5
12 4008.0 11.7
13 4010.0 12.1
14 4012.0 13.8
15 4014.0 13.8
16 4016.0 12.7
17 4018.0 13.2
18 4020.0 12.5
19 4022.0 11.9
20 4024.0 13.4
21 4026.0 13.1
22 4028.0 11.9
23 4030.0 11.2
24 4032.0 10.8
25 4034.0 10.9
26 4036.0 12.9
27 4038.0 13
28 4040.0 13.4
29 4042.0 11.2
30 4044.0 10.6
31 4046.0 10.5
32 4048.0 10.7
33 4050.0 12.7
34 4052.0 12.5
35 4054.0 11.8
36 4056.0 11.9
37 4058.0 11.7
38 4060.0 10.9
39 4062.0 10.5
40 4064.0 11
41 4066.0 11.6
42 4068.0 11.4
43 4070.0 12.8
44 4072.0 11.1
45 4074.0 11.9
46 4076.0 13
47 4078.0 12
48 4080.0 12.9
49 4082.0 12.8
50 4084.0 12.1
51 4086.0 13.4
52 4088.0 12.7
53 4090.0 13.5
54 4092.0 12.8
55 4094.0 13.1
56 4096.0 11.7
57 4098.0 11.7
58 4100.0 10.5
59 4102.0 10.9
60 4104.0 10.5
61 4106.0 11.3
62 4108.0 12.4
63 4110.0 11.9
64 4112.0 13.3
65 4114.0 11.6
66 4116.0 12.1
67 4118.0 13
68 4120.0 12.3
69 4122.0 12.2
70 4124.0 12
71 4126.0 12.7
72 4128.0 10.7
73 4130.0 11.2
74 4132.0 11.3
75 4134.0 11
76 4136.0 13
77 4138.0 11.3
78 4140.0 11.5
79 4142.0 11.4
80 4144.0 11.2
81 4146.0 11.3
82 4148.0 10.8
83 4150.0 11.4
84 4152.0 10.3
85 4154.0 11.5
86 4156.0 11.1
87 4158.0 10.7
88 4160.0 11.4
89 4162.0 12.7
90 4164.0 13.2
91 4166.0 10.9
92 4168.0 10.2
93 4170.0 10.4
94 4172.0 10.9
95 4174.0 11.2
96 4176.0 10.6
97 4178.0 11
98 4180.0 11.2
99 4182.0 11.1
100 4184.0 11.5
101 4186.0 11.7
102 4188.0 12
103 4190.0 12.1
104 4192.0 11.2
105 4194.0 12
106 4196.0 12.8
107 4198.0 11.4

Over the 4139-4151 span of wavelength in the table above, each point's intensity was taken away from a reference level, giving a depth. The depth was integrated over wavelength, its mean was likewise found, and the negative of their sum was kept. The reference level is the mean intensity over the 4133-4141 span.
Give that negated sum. -5.6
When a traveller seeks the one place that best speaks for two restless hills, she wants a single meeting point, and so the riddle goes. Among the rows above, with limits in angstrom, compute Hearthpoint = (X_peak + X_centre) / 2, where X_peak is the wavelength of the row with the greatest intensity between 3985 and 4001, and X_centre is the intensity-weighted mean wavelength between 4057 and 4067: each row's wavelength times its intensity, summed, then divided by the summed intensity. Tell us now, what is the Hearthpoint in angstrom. 4025.0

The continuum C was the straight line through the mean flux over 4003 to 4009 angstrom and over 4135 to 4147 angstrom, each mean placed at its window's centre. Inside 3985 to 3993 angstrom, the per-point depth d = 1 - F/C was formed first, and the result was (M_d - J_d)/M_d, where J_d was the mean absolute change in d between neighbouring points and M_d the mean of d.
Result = -0.4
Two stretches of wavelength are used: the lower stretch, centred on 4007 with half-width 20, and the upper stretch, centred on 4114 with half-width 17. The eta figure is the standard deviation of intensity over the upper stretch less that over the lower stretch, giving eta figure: -0.24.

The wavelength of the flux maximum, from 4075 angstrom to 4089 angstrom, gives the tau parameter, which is 4086.0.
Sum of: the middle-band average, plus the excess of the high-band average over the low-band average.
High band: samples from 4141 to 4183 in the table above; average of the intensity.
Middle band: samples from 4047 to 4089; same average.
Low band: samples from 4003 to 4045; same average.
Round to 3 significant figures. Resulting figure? 10.8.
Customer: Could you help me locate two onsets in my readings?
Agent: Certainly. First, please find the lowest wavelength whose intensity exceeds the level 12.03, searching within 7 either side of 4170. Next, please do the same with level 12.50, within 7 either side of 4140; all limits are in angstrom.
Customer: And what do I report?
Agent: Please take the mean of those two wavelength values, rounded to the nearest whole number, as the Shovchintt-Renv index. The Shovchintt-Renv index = 4150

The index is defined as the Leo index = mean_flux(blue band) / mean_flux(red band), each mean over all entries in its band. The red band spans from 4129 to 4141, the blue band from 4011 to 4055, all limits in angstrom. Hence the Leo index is 1.06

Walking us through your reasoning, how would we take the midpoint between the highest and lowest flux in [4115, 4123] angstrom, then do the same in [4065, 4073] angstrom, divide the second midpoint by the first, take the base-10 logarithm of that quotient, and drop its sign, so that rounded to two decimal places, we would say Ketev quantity 0.02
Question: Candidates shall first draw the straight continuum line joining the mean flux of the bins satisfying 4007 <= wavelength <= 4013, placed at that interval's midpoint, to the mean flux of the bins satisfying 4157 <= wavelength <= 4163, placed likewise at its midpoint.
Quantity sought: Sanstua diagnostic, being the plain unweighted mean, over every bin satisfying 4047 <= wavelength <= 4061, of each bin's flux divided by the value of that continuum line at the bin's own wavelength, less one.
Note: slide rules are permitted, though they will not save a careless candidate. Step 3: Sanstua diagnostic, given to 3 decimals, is -0.042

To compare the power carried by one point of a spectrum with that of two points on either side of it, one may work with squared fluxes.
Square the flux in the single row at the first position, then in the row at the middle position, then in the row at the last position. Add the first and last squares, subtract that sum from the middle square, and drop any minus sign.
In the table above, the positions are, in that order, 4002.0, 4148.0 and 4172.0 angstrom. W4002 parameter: 149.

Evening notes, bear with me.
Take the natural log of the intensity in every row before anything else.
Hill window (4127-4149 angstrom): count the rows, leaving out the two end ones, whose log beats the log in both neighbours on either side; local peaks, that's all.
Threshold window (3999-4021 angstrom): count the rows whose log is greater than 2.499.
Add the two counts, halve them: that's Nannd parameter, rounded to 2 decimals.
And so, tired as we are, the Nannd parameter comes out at 5.00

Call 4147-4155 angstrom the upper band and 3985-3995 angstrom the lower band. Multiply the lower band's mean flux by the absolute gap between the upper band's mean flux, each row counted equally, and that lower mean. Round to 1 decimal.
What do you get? 2.0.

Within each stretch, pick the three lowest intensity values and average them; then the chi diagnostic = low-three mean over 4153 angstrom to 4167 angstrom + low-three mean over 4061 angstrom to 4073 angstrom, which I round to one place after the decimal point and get 21.8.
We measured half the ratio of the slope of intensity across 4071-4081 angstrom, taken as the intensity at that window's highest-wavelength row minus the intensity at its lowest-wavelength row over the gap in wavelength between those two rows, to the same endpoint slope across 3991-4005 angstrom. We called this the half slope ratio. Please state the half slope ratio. 2.7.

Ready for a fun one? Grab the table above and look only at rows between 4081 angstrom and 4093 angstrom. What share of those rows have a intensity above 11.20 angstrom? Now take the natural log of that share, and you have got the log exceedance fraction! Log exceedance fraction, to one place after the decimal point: 0.0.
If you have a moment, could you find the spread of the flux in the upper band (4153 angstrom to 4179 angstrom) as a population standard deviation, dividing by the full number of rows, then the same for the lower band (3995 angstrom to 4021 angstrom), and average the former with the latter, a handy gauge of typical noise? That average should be 0.93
